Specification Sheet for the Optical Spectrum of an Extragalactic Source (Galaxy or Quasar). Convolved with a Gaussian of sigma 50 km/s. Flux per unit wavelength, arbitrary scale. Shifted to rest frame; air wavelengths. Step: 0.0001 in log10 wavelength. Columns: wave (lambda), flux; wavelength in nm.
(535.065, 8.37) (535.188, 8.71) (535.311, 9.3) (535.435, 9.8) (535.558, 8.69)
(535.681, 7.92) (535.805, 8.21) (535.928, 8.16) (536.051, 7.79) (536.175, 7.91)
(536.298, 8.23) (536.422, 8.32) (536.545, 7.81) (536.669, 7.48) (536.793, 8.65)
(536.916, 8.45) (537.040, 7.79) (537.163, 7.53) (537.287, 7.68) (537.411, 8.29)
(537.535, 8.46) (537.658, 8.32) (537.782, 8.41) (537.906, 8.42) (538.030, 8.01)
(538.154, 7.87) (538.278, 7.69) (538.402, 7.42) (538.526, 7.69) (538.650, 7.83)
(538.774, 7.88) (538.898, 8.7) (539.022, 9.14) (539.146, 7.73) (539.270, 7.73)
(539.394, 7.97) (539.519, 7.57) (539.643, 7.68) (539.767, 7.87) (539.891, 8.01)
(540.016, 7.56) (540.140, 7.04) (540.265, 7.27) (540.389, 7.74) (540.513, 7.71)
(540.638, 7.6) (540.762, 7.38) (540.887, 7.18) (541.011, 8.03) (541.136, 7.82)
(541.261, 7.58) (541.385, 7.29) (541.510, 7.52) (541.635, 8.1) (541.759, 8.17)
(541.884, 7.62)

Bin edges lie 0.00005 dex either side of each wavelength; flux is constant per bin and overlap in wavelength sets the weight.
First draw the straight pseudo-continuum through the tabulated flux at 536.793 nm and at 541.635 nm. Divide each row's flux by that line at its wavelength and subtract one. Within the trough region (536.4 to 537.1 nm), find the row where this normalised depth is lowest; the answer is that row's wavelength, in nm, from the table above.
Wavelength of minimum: 536.669 nm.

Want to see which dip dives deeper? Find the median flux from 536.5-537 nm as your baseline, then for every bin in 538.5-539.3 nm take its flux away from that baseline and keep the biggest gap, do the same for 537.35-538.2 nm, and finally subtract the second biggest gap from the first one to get 0.18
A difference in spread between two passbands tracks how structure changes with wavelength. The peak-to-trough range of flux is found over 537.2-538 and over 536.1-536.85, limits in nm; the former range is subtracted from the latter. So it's 0.39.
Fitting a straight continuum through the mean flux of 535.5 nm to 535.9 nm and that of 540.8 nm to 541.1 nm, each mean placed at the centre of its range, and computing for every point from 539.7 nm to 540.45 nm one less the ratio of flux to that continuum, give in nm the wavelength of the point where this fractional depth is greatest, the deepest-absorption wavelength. 540.140 nm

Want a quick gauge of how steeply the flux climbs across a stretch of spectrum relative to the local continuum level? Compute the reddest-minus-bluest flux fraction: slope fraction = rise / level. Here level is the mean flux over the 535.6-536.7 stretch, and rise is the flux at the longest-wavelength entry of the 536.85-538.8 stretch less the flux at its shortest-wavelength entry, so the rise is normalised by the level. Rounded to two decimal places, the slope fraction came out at -0.07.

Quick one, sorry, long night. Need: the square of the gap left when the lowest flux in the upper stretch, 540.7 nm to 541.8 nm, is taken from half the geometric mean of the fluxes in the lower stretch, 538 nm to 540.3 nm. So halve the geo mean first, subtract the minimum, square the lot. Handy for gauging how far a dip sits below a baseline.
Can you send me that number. 10.7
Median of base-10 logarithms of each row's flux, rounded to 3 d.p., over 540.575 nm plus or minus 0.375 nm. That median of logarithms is 0.874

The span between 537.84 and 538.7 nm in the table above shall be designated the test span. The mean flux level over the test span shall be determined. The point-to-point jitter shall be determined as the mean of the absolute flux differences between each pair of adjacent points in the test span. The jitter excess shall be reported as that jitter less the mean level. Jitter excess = -7.61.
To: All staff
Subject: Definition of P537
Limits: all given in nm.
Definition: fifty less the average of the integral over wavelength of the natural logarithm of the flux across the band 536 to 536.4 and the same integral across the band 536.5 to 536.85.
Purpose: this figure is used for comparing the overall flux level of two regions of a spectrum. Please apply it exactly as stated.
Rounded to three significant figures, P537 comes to 49.2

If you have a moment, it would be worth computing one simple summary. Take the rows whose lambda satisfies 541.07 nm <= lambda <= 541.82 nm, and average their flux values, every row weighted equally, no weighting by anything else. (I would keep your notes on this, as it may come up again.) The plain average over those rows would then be 7.7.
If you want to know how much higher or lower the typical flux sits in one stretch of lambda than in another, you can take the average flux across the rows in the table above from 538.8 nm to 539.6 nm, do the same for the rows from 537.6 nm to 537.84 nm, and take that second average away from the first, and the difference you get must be -0.2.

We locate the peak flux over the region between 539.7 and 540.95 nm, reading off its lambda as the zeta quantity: 539.891 nm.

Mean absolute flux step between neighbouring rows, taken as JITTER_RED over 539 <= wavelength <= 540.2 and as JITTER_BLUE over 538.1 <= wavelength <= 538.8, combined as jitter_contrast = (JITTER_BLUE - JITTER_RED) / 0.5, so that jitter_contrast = -0.4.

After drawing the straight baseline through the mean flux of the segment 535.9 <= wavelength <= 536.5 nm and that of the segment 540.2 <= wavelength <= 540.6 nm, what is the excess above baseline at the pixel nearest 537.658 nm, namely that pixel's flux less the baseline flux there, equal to 0.42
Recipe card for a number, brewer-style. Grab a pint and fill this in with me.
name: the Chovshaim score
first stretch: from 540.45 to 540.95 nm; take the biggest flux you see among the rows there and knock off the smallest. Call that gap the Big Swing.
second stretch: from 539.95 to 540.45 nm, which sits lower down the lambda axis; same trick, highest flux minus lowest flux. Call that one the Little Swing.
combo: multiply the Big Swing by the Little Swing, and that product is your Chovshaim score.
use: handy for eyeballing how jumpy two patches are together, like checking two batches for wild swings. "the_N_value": 0.37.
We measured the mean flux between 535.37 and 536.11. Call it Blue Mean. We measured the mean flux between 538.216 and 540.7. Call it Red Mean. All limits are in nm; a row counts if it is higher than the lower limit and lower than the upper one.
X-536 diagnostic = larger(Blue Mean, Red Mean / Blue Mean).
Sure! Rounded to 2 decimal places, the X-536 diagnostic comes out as 8.43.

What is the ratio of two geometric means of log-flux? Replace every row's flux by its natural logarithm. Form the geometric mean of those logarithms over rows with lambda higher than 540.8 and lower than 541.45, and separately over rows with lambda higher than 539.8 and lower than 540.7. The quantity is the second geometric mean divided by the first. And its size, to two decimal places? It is 1.00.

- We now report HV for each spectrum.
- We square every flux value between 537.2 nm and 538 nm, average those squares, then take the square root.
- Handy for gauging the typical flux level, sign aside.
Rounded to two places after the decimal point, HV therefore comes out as 8.27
